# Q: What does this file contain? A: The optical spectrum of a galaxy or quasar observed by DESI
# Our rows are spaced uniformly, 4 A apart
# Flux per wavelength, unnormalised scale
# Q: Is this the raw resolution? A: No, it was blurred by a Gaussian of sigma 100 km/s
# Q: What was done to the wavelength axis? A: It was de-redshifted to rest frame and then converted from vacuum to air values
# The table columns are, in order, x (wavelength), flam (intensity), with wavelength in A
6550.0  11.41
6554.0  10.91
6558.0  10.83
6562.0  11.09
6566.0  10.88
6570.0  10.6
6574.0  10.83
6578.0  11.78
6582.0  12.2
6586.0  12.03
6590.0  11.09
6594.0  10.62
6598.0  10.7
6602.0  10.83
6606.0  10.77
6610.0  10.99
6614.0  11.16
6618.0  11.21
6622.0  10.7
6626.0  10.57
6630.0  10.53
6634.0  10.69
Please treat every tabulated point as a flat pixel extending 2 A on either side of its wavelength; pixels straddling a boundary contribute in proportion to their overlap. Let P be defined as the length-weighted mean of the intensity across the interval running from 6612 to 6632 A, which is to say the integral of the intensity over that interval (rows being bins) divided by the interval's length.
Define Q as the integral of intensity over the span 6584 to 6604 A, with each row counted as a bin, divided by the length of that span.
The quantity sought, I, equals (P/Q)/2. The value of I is 0.49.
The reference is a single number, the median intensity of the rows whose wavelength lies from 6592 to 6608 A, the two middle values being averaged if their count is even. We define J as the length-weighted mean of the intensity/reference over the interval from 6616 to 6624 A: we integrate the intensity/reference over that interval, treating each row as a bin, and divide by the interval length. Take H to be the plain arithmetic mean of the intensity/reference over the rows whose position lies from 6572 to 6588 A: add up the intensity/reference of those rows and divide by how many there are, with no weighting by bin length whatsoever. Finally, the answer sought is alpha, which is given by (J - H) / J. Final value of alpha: -0.07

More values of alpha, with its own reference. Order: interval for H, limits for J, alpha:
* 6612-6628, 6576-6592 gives 0.07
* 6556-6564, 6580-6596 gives 0.05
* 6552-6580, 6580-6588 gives 0.09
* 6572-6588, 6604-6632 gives -0.08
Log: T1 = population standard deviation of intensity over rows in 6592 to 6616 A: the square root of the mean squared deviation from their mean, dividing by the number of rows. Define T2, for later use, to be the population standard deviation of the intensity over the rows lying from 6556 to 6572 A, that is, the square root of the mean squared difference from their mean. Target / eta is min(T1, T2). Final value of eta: 0.17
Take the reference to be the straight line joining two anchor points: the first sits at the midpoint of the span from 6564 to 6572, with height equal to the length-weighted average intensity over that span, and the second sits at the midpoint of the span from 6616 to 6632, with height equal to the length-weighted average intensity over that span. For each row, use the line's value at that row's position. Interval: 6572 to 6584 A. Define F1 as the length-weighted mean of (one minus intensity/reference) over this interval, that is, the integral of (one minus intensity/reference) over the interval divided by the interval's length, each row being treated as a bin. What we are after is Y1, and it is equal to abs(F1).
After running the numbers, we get 0.080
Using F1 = -0.080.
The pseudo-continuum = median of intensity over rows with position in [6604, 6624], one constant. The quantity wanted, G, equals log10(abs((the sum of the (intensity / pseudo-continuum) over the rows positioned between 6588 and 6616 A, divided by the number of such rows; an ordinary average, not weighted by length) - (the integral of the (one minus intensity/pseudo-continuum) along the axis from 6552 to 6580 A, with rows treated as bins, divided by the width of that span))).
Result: -0.004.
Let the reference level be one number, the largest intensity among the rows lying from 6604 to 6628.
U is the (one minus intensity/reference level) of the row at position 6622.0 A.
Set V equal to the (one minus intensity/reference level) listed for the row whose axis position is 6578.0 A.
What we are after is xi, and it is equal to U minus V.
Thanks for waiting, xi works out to 0.10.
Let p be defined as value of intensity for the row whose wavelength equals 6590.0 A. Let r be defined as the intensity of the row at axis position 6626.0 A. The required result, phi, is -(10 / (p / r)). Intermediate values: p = 11.09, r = 10.57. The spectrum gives -9.5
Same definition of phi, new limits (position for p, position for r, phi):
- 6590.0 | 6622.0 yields -9.6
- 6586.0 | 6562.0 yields -9.2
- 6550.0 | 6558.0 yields -9.5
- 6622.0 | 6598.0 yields -10.0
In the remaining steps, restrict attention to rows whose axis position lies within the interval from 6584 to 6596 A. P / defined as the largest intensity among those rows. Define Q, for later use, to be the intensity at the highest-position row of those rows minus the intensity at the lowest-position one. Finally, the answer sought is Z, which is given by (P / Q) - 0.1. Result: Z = -9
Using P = 12.03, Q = -1.41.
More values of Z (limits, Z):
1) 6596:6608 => 155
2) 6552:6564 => 62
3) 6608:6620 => 51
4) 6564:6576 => -218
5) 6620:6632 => -63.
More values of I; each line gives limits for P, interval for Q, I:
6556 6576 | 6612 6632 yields 0.50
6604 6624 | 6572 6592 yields 0.47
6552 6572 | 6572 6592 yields 0.47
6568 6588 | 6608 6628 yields 0.53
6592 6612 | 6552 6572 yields 0.50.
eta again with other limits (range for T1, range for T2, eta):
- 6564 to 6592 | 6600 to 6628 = 0.22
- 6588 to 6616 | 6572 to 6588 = 0.19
